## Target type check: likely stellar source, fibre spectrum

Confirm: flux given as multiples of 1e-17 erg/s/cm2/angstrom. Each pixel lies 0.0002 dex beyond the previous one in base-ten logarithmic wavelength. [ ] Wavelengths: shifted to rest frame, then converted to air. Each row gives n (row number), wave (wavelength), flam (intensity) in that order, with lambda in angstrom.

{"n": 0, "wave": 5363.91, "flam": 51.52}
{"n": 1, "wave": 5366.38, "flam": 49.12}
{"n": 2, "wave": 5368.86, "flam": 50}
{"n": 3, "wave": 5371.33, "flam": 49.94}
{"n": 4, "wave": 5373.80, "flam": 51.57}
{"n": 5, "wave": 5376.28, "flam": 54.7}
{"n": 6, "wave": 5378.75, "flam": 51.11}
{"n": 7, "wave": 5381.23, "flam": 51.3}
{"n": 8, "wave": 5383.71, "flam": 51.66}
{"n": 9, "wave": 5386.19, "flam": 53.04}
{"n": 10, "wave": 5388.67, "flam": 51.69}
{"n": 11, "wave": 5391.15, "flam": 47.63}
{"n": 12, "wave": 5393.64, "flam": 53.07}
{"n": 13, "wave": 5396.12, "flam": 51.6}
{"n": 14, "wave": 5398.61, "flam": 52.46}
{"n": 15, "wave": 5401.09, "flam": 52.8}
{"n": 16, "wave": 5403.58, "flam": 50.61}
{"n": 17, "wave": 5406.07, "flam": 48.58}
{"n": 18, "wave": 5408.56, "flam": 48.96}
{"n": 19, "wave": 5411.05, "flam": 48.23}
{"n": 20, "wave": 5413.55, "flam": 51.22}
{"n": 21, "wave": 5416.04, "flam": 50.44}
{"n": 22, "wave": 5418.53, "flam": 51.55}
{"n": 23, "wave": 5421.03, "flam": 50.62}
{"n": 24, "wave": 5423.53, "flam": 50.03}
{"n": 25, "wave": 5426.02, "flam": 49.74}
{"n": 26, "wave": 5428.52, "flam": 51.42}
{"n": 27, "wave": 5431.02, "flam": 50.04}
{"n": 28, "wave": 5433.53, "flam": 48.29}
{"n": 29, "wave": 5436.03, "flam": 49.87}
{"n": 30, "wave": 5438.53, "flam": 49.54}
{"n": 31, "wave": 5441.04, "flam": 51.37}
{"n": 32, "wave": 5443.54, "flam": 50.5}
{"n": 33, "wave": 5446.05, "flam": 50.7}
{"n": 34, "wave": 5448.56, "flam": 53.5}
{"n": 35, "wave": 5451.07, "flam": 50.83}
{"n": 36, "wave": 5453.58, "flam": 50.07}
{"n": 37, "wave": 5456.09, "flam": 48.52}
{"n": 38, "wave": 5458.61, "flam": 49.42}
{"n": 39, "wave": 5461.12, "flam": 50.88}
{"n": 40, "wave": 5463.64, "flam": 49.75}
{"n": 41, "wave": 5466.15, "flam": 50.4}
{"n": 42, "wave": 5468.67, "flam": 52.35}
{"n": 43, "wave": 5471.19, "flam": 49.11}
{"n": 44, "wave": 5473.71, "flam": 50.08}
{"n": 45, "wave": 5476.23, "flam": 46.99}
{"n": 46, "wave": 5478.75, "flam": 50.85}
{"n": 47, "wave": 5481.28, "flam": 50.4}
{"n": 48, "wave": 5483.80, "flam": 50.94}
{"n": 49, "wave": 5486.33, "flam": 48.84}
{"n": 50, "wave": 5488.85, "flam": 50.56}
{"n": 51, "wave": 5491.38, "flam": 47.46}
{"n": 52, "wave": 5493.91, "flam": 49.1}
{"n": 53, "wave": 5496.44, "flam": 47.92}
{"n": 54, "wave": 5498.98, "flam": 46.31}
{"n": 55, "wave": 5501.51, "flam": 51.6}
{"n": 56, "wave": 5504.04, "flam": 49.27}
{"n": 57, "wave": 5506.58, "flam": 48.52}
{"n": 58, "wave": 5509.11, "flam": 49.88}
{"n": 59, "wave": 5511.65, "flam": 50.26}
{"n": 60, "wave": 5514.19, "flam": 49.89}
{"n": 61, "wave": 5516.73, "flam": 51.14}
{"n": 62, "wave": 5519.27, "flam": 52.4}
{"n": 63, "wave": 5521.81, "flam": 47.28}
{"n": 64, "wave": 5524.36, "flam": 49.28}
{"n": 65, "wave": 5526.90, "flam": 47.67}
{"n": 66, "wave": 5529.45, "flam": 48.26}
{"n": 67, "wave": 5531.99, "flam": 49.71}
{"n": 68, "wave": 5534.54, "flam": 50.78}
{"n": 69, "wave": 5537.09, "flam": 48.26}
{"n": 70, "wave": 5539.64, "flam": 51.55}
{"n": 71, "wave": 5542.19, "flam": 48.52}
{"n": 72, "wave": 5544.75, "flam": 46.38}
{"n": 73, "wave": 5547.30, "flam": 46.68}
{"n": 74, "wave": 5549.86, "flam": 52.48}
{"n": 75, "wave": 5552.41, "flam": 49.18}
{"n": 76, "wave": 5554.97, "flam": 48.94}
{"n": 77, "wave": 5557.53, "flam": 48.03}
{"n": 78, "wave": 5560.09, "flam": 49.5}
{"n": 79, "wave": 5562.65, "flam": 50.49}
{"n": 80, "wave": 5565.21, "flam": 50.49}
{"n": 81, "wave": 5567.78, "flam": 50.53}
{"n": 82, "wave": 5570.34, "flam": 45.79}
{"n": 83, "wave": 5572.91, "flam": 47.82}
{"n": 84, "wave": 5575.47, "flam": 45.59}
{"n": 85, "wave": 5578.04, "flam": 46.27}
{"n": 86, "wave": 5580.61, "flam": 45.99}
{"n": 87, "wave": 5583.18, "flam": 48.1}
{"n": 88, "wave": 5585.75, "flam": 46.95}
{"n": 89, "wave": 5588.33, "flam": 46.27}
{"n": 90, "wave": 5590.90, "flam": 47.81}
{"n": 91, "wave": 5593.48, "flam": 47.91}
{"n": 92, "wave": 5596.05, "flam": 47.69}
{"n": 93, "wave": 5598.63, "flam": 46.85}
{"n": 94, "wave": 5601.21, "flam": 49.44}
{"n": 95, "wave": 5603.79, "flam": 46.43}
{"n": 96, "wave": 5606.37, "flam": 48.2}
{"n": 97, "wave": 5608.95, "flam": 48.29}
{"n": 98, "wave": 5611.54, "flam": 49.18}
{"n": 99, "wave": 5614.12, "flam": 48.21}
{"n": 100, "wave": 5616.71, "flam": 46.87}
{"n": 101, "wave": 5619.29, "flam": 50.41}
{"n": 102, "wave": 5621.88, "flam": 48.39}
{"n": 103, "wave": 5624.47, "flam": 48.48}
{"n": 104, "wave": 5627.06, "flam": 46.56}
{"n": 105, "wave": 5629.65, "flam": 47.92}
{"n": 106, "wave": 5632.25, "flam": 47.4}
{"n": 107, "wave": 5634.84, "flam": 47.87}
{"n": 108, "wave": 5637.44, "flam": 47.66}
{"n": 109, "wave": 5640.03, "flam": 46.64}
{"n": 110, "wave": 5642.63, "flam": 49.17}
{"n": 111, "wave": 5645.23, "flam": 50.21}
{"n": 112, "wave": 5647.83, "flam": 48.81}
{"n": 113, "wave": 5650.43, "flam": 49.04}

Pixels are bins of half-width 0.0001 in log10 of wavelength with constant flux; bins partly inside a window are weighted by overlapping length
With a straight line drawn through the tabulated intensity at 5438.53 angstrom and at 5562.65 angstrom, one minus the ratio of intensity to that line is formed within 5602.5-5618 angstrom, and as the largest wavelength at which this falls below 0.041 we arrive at 5611.54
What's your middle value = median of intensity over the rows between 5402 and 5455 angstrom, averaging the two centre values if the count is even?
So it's 50.4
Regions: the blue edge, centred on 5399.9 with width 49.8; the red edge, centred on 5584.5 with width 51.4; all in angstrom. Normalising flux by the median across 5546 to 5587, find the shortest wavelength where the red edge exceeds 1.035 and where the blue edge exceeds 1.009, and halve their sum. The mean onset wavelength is 5469.5 angstrom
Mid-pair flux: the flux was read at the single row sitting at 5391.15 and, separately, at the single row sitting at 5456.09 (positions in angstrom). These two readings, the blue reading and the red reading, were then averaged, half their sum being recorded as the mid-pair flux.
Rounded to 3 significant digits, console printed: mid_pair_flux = 48.1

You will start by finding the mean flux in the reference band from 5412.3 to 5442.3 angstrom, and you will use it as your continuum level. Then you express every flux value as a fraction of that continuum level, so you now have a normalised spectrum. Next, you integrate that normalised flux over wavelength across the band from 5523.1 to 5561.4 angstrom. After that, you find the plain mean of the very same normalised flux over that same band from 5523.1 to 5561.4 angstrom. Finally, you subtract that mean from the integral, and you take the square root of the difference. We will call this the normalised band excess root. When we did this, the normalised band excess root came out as 6.0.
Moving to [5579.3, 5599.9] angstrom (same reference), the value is 4.3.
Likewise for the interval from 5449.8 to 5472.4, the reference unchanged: 4.6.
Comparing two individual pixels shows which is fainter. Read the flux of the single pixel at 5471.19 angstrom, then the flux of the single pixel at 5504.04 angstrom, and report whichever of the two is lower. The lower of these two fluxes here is 49.1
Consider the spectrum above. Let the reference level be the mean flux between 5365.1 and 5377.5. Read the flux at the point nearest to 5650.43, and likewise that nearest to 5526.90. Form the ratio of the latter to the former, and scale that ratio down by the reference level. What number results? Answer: 0.0190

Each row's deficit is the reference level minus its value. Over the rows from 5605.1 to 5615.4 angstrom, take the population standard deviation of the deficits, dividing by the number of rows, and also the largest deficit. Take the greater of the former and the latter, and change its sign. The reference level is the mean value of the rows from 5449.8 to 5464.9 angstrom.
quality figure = -1.7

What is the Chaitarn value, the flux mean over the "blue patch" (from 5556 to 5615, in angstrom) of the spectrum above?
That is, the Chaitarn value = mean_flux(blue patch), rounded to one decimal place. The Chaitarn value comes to 47.9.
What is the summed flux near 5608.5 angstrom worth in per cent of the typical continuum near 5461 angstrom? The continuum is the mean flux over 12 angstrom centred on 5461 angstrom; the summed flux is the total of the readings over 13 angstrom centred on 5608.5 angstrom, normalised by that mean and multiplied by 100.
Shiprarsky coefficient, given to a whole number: 483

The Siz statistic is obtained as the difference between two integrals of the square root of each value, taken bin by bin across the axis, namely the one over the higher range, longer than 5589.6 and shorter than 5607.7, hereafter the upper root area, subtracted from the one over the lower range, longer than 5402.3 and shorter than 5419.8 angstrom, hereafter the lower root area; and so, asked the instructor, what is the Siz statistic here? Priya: -1.5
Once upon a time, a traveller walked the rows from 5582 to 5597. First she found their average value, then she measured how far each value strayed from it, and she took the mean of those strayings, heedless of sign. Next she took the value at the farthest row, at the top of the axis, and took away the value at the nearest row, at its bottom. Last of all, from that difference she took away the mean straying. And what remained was -1.0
